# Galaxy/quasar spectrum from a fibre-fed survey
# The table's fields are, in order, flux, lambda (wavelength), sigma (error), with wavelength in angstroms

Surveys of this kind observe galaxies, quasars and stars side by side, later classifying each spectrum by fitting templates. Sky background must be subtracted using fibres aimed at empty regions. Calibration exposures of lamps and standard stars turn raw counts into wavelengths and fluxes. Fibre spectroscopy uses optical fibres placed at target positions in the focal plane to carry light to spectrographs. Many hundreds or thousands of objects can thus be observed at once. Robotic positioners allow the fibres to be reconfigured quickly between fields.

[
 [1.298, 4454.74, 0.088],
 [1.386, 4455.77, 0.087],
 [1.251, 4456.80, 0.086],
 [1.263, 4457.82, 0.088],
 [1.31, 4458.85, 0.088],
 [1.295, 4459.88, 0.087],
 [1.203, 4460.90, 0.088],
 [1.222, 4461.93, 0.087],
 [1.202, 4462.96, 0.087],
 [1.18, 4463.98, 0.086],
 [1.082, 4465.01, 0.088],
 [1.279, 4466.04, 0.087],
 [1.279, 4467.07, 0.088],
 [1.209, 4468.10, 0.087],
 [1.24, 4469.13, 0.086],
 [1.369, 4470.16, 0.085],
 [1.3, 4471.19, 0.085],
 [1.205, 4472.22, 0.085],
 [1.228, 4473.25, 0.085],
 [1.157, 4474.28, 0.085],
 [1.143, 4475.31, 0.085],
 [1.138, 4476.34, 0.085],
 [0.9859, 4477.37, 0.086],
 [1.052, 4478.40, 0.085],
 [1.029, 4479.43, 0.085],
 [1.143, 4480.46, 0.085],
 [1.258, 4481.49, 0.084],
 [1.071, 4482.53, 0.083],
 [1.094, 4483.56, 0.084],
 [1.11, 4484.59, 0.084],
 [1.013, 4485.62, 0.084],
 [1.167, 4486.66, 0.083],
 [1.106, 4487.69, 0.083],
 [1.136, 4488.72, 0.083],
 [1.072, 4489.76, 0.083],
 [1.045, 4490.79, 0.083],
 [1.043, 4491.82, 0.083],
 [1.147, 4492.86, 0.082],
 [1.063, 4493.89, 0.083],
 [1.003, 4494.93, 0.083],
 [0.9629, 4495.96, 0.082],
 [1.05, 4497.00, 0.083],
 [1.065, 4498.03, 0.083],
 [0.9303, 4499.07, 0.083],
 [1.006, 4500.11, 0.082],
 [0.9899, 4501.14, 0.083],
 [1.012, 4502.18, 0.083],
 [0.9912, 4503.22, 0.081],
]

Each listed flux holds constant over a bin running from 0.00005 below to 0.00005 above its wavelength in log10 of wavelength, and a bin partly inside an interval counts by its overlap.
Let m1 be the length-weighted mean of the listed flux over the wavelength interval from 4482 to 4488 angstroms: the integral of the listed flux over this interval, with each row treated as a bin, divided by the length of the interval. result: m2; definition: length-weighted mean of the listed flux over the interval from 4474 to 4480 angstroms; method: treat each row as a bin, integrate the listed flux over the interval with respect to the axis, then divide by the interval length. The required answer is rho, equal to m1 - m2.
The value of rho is 0.01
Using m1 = 1.09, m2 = 1.08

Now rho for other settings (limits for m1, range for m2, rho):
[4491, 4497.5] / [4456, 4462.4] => -0.22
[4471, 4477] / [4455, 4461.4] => -0.10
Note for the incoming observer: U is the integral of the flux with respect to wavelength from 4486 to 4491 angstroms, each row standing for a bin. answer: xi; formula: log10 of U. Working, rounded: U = 5.5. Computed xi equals 0.743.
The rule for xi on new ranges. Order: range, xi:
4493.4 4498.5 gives 0.720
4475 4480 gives 0.728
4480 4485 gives 0.754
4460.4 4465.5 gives 0.779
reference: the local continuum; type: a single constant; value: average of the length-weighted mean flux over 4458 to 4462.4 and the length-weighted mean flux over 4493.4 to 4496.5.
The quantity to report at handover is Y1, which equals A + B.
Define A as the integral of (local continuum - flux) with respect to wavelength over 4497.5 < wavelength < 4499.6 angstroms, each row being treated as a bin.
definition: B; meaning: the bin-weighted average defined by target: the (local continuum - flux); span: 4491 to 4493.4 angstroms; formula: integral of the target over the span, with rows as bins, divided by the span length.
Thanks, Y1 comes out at 0.33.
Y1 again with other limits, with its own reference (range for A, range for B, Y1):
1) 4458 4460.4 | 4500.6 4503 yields -0.26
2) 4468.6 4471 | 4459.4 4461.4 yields -0.53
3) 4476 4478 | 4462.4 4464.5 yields 0.10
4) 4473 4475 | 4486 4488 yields -0.10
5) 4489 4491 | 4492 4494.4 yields 0.16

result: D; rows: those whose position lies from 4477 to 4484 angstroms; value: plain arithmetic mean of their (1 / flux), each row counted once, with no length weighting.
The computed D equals 0.92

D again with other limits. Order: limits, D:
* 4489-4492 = 0.95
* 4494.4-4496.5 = 1.02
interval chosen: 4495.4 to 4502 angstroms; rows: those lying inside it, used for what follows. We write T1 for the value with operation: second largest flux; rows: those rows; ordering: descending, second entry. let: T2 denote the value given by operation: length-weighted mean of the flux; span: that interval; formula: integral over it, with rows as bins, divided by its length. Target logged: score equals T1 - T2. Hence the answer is 0.049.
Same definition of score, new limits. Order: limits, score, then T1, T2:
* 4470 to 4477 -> 0.092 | 1.3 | 1.21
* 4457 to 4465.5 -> 0.073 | 1.295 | 1.22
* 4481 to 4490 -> 0.053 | 1.167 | 1.11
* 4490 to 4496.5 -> 0.017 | 1.063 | 1.05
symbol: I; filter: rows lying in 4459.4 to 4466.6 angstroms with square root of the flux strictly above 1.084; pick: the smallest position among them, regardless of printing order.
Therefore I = 4459.88 angstroms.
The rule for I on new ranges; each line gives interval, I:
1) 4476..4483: 4481.49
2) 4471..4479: 4471.19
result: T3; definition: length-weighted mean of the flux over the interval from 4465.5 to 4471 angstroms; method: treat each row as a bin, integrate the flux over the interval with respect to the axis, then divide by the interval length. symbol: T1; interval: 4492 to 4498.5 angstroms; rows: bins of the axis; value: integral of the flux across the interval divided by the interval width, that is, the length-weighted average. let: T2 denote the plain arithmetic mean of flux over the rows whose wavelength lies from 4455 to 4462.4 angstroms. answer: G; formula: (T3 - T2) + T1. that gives 1.05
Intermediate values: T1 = 1.05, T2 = 1.28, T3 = 1.27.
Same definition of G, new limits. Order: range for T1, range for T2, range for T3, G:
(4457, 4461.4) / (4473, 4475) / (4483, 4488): 1.17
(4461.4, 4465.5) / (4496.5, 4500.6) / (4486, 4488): 1.29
